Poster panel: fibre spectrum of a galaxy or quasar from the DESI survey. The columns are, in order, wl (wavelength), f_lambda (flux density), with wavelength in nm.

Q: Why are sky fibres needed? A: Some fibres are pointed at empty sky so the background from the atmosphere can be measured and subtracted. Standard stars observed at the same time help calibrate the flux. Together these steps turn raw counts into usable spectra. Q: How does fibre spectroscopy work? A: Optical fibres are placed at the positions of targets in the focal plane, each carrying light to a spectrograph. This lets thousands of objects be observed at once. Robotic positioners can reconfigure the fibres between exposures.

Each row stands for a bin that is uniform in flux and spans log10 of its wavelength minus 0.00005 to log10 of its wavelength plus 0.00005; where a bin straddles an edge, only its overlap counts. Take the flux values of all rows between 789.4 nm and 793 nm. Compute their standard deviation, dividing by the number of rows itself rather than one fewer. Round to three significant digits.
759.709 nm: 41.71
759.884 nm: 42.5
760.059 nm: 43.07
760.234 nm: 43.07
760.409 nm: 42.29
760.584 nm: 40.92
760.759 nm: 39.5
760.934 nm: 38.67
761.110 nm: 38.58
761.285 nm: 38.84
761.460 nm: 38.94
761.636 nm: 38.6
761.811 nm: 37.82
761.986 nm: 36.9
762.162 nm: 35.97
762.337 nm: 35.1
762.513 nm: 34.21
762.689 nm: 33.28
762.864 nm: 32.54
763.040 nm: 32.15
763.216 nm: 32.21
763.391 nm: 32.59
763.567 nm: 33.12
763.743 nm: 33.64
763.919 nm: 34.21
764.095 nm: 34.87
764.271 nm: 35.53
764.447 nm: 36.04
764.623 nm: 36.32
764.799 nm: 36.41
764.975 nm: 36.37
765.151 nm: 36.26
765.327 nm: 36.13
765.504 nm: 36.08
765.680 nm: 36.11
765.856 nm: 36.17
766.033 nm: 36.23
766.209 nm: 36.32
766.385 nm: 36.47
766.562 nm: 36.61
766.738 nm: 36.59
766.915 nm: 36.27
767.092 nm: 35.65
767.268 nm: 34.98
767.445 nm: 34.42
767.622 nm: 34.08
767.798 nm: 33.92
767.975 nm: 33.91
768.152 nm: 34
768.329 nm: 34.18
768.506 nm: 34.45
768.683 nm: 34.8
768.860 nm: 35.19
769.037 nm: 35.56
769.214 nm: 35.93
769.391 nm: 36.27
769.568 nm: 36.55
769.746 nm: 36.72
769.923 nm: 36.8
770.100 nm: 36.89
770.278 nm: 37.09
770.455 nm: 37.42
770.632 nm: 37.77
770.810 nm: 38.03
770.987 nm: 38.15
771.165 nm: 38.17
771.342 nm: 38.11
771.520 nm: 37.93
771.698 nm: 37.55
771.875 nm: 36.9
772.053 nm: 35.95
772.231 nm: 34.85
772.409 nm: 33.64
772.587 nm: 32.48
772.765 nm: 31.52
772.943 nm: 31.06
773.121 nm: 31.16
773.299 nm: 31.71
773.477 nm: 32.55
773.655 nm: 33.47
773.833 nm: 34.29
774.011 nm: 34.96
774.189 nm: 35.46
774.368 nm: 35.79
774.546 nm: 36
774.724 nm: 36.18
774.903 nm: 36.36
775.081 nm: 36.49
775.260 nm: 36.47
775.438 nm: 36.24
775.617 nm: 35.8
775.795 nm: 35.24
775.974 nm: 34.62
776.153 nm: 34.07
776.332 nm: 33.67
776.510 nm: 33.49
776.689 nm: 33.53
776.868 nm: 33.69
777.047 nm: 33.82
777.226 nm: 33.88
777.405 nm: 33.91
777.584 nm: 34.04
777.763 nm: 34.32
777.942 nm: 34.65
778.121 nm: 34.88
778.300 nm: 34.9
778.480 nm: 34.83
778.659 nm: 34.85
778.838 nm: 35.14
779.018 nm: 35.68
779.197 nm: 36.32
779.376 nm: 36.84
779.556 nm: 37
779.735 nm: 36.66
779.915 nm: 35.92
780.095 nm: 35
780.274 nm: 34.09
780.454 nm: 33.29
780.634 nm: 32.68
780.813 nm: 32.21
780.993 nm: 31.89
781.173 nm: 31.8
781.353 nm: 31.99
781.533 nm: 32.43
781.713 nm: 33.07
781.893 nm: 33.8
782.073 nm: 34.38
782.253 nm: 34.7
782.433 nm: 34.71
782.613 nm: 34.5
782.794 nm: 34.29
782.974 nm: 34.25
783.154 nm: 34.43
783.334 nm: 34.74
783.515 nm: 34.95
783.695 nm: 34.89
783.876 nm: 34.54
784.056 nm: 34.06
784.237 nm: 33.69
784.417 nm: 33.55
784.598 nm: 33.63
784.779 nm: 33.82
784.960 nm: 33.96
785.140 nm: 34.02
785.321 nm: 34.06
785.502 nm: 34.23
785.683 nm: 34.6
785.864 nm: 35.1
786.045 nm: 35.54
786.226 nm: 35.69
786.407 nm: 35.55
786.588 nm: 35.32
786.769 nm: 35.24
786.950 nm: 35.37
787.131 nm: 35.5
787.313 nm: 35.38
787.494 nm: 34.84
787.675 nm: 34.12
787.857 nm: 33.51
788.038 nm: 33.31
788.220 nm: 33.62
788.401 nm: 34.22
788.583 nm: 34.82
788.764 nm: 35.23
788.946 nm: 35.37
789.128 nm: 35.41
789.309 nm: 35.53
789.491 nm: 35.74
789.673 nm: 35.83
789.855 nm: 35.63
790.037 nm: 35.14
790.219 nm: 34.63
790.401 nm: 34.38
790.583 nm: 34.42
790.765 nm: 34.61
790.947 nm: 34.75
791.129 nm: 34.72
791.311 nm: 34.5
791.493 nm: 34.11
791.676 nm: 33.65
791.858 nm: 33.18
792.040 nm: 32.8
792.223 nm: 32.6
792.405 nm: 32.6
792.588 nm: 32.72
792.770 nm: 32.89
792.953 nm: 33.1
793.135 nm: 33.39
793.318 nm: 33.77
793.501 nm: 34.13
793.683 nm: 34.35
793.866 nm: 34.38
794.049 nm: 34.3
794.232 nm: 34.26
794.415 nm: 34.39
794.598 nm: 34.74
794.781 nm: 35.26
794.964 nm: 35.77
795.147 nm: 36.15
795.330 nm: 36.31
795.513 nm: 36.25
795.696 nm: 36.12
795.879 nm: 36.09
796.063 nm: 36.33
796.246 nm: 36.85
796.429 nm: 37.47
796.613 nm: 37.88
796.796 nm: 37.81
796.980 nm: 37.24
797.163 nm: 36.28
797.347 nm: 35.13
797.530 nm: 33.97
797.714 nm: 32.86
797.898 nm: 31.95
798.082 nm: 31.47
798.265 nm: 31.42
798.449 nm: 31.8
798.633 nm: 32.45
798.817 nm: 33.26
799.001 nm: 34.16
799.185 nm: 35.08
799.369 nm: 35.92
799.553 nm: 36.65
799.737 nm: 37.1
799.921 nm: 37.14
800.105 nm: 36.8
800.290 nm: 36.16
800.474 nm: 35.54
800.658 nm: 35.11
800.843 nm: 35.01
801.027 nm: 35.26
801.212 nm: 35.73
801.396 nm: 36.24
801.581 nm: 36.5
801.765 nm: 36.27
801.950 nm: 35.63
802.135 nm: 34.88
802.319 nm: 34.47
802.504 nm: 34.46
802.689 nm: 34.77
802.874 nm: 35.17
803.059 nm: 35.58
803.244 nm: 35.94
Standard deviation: 1.06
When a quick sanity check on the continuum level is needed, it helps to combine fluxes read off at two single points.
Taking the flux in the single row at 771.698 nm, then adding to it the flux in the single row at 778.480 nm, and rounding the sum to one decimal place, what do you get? 72.4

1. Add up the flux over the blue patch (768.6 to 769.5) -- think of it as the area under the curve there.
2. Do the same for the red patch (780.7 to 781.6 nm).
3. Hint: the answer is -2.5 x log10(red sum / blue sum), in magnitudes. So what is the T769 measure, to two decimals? 0.11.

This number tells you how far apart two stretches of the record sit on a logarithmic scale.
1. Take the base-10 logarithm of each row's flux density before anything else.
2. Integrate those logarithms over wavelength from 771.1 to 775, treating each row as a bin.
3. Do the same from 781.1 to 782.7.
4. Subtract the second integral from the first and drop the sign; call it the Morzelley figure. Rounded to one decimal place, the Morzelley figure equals 3.6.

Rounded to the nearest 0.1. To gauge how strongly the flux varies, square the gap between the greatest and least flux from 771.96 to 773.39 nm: 23.9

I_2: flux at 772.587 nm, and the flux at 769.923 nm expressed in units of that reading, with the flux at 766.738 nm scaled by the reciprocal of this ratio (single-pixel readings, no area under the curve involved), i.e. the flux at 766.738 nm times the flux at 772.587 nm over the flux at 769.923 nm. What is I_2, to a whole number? 32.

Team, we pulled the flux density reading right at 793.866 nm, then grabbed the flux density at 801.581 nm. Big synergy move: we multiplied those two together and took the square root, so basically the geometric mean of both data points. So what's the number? 35.4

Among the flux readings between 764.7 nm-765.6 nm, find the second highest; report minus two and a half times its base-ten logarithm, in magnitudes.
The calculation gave -3.90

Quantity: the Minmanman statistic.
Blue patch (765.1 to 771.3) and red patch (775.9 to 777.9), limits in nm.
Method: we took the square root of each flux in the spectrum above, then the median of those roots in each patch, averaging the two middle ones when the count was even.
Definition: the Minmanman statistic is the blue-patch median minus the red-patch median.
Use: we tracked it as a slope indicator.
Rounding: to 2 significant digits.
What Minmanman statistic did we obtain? 0.20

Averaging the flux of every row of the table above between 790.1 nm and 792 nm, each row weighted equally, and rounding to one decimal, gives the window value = 34.3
